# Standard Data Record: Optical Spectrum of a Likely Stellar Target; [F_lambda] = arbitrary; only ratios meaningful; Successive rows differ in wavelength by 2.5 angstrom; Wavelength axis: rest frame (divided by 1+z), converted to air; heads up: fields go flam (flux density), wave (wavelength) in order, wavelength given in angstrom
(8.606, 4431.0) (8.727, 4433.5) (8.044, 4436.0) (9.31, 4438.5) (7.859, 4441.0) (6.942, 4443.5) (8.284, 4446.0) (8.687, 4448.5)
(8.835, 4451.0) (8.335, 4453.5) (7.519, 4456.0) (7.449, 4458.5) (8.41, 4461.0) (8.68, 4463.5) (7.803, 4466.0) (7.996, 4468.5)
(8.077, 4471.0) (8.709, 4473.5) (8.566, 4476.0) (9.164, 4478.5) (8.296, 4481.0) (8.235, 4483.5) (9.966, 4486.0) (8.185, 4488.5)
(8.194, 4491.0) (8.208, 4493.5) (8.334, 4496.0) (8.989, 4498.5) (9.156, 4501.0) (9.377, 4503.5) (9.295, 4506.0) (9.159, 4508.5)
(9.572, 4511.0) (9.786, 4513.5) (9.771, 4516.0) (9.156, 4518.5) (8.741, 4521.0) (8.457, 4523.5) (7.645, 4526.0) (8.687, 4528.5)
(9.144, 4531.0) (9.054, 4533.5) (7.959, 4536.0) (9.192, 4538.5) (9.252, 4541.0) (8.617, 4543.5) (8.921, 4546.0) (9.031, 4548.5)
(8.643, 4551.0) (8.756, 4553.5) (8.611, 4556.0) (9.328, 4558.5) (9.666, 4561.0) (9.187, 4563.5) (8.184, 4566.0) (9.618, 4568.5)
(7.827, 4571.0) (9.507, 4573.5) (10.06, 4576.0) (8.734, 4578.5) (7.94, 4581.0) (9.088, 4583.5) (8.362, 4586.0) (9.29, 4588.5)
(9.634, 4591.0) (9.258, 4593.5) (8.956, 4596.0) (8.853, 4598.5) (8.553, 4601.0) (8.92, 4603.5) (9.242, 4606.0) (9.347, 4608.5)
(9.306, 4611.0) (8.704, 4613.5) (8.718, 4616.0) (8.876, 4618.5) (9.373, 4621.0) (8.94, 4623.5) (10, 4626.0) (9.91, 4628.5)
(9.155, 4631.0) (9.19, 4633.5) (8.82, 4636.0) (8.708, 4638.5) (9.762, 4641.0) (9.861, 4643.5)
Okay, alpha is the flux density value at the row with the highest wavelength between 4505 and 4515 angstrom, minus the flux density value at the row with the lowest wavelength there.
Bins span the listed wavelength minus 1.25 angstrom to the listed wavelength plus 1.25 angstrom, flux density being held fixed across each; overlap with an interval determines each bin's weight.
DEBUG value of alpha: 0.5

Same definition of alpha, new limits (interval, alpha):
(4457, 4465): 1.2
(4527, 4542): 0.6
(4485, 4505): -0.6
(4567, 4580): -0.9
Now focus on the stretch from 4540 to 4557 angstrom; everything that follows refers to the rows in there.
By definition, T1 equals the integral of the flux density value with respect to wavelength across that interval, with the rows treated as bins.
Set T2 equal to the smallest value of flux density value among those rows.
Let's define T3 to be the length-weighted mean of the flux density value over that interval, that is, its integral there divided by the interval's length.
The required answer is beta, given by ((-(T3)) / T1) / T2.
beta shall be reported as -0.0068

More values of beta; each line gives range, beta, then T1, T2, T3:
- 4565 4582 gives -0.0075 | 151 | 7.827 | 8.86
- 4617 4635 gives -0.0063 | 168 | 8.876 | 9.33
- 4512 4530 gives -0.0073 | 160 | 7.645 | 8.90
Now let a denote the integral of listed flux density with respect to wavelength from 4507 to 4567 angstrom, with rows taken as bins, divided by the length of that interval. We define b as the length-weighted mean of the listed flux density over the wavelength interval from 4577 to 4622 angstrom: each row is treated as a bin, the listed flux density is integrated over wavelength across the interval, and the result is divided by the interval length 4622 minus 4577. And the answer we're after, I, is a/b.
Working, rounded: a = 8.9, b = 8.96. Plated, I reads 1.00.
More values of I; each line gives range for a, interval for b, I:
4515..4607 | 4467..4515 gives 1.01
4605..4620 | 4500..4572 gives 1.01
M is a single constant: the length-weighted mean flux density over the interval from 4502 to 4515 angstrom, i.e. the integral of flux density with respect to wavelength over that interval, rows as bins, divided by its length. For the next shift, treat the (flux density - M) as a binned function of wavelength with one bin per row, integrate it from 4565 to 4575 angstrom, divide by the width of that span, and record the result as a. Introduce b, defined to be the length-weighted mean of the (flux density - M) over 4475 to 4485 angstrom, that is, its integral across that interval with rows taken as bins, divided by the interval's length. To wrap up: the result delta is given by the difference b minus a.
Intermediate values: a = -0.61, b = -0.84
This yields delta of -0.2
